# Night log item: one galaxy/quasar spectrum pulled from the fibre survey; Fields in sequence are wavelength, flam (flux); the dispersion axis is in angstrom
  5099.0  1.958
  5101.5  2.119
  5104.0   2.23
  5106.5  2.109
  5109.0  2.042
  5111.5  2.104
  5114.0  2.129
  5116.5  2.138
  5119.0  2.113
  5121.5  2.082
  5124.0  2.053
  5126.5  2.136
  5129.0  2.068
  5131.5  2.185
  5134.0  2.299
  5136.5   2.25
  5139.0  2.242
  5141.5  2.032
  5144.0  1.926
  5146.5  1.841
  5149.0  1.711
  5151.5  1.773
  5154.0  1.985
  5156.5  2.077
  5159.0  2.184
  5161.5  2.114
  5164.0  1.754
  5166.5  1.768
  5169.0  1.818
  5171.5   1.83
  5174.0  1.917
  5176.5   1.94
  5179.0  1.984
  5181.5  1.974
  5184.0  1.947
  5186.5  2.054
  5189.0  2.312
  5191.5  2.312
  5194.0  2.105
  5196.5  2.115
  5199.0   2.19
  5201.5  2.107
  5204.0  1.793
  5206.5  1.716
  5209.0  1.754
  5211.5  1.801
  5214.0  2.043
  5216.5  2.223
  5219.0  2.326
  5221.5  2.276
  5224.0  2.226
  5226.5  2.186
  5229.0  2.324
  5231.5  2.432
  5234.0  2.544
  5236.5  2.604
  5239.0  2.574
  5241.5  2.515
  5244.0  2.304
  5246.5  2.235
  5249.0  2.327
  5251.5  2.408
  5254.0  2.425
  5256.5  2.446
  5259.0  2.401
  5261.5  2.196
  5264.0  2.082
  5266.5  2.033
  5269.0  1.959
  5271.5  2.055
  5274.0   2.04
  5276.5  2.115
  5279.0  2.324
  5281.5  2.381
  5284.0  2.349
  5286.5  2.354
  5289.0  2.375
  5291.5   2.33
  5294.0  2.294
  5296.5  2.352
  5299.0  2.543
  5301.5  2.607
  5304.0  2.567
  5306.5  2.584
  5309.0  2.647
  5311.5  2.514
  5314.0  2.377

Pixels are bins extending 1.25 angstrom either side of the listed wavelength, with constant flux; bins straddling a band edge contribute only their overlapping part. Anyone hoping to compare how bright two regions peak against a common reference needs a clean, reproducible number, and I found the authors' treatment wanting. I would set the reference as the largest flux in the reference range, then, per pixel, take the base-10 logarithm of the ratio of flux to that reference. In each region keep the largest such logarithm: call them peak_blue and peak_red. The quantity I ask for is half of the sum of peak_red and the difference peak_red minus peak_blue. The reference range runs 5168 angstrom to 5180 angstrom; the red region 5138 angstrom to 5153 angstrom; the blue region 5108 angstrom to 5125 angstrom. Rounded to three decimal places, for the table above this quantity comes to 0.037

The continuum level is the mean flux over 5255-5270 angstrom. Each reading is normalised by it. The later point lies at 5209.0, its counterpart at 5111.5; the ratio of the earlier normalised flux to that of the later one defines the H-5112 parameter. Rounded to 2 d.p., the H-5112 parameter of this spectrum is 1.20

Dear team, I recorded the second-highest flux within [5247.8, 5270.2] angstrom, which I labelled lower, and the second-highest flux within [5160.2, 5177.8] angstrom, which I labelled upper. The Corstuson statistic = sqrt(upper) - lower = -1.0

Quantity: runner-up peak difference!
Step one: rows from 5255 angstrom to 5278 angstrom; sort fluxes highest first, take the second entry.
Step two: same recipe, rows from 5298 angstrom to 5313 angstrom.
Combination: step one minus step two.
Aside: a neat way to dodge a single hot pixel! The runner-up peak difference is -0.21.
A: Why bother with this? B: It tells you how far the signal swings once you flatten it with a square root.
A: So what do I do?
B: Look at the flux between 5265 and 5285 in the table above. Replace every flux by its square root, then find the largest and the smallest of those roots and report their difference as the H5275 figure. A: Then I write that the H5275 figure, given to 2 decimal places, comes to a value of 0.14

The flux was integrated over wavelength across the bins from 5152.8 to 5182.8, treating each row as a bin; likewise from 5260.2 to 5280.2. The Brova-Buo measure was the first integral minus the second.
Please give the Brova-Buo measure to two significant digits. 16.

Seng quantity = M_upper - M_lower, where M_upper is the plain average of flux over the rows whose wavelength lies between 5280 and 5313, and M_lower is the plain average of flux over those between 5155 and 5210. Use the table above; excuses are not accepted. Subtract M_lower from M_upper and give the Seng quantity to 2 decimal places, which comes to 0.46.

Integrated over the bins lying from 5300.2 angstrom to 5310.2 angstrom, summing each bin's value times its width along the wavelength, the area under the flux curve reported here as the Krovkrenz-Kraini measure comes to 26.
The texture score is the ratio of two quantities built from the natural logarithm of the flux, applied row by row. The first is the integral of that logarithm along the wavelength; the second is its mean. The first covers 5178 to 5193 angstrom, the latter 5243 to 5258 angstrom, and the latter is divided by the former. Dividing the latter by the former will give 0.077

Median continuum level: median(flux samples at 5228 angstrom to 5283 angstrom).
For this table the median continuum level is 2.33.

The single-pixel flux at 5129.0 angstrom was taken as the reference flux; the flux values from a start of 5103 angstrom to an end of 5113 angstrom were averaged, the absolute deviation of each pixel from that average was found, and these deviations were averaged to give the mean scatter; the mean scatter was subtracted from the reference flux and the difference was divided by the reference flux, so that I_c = 0.97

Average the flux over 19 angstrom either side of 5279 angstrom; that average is 2.22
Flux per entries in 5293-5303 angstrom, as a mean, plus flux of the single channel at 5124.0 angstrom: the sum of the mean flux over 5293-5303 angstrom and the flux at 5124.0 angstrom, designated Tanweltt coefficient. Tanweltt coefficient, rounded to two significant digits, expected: 4.5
